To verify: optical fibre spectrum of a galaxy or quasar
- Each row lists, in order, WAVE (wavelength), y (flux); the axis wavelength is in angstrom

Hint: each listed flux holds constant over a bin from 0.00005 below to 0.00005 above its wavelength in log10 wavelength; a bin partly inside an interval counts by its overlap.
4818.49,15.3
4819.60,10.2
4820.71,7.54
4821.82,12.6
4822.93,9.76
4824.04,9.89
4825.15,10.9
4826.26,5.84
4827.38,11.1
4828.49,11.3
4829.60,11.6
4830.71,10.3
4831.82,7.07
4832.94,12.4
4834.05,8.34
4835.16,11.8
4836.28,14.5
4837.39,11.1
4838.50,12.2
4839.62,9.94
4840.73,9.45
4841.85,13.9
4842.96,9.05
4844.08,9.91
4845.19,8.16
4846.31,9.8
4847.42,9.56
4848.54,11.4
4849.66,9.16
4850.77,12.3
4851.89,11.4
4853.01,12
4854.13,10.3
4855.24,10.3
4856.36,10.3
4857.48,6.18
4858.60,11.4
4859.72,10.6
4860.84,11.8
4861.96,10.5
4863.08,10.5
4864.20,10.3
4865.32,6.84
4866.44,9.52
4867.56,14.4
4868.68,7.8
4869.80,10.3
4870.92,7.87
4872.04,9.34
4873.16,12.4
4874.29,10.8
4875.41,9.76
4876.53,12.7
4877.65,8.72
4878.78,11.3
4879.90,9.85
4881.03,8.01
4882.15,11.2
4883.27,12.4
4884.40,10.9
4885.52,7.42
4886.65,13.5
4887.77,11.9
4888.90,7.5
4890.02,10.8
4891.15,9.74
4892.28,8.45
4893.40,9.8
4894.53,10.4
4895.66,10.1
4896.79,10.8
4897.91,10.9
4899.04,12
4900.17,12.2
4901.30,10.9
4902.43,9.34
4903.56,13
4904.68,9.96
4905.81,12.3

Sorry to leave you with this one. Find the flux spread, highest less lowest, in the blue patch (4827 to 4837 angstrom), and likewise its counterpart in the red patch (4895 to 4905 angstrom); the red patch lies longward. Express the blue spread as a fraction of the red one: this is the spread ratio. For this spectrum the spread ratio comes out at 2.0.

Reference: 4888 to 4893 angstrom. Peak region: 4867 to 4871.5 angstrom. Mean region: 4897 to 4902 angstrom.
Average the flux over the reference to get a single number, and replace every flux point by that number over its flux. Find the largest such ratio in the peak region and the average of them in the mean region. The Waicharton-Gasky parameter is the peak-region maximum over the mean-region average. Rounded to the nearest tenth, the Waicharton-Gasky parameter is 1.5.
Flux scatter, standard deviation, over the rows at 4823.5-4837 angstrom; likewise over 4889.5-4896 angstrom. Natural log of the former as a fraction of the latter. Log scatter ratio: 1.1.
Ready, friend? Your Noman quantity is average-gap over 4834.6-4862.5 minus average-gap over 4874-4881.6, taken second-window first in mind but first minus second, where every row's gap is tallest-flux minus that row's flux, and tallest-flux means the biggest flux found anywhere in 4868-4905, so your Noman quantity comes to -0.5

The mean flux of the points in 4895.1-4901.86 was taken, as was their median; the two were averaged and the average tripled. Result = 33.1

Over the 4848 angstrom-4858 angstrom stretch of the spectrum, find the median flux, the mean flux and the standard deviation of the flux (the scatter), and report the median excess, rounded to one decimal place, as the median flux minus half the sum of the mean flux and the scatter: 4.2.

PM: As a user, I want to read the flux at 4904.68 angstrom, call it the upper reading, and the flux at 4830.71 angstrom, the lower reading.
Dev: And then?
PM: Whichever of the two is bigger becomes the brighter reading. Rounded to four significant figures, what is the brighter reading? 10.30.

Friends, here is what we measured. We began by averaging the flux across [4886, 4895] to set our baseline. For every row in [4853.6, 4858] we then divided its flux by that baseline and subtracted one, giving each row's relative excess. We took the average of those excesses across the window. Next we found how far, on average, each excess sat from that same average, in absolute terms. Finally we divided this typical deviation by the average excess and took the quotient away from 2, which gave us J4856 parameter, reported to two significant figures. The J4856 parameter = 3.6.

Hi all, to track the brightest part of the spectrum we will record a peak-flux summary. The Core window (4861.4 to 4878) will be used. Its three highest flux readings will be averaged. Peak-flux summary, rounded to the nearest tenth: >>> 13.2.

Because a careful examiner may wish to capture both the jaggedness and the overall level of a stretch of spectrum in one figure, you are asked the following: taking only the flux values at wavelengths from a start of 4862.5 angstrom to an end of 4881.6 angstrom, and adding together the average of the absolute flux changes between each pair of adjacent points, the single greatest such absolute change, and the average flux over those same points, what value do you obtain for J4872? 19.3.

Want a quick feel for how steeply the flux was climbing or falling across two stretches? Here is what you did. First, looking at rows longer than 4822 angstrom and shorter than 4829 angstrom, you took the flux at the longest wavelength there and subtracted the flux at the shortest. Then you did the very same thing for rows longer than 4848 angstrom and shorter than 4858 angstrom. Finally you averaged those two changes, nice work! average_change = -1.8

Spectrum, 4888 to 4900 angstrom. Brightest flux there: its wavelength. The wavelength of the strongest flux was 4899.04 angstrom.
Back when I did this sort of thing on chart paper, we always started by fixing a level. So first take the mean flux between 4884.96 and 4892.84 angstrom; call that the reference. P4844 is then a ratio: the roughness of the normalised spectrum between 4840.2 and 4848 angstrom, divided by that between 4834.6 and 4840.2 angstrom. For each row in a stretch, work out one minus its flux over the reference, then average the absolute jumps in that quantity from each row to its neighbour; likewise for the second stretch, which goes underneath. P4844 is 0.97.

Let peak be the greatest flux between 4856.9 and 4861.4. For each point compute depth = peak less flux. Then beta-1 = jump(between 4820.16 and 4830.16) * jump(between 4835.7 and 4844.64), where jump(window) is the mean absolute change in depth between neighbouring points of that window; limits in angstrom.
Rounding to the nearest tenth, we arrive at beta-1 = 6.2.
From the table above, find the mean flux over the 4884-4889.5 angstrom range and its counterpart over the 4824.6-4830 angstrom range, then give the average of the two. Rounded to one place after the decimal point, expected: 10.2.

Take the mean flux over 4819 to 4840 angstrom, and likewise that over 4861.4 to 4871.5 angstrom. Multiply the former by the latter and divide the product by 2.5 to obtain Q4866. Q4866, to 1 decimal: 40.9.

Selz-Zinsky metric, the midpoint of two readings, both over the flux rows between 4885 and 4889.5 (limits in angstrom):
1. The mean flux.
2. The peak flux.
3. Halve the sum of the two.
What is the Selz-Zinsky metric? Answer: 11.8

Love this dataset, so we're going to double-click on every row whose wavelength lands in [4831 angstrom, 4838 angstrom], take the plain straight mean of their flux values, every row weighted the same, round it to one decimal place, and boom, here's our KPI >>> 10.9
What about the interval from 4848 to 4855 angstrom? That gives 11.1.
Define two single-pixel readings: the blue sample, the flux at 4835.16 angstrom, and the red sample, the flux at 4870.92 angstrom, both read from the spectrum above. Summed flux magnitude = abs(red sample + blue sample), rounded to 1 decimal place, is 19.7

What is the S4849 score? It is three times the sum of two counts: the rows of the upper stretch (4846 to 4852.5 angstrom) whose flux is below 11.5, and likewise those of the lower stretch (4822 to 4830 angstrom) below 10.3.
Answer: 24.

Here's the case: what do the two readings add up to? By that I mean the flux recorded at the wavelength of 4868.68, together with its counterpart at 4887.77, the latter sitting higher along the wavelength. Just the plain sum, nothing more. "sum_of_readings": 19.7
